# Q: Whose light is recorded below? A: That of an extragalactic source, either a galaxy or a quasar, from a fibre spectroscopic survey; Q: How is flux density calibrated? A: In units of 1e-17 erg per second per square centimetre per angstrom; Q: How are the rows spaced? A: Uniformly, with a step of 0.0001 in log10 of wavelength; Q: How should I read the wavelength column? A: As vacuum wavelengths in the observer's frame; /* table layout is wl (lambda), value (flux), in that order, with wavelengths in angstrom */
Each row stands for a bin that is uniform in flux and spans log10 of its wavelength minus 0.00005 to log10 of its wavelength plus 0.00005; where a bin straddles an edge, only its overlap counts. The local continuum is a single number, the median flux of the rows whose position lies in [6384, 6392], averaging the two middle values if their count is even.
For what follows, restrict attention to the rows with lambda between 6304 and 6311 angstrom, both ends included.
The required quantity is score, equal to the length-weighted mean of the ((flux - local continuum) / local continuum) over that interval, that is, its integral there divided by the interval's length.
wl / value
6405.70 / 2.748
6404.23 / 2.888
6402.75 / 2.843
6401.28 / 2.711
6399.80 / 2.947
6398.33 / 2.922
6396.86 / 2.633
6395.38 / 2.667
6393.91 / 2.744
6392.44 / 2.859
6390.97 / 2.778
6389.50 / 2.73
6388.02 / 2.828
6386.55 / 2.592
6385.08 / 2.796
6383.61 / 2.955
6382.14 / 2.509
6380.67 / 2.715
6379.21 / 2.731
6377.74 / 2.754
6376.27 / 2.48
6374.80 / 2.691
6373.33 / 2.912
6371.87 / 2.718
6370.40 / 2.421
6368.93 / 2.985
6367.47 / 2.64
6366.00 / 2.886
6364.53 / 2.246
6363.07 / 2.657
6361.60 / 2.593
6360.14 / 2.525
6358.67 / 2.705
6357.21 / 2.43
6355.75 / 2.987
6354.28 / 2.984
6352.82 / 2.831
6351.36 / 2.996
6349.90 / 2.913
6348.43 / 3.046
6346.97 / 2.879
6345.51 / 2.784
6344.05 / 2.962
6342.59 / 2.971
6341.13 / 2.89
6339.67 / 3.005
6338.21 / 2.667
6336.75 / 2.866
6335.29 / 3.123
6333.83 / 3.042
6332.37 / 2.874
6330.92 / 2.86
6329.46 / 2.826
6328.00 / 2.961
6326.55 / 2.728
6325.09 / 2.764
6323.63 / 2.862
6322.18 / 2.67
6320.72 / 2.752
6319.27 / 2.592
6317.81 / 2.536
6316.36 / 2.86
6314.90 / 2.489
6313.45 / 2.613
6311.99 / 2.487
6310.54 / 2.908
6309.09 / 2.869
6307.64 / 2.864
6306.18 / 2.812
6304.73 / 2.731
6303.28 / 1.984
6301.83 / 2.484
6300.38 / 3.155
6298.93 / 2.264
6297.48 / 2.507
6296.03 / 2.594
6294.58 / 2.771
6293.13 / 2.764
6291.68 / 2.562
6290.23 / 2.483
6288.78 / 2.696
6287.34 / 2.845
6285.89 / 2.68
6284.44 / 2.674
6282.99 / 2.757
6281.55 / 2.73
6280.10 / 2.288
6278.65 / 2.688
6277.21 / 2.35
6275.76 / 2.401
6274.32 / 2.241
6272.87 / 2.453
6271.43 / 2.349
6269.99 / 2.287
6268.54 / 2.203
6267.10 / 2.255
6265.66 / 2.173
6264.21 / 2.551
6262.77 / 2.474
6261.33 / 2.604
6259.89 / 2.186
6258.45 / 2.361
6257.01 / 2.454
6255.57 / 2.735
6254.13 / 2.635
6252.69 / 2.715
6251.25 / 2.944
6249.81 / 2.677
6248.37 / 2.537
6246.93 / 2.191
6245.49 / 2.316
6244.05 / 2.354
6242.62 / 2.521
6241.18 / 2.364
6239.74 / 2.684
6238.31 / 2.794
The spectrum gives 0.02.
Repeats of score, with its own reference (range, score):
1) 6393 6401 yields 0.00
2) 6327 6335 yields 0.05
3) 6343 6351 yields 0.05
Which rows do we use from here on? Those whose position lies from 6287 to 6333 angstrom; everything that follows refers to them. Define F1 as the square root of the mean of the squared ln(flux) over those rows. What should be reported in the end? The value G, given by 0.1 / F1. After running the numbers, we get 0.101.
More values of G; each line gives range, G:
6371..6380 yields 0.100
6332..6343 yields 0.093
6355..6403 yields 0.100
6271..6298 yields 0.106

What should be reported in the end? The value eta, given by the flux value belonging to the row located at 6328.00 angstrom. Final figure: 2.961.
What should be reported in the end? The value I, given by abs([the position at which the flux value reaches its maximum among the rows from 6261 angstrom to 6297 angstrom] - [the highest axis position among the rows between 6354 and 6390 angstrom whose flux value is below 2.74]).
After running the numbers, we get 102.2 angstrom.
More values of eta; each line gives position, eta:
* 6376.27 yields 2.48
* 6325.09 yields 2.764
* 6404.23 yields 2.888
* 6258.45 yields 2.361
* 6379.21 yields 2.731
